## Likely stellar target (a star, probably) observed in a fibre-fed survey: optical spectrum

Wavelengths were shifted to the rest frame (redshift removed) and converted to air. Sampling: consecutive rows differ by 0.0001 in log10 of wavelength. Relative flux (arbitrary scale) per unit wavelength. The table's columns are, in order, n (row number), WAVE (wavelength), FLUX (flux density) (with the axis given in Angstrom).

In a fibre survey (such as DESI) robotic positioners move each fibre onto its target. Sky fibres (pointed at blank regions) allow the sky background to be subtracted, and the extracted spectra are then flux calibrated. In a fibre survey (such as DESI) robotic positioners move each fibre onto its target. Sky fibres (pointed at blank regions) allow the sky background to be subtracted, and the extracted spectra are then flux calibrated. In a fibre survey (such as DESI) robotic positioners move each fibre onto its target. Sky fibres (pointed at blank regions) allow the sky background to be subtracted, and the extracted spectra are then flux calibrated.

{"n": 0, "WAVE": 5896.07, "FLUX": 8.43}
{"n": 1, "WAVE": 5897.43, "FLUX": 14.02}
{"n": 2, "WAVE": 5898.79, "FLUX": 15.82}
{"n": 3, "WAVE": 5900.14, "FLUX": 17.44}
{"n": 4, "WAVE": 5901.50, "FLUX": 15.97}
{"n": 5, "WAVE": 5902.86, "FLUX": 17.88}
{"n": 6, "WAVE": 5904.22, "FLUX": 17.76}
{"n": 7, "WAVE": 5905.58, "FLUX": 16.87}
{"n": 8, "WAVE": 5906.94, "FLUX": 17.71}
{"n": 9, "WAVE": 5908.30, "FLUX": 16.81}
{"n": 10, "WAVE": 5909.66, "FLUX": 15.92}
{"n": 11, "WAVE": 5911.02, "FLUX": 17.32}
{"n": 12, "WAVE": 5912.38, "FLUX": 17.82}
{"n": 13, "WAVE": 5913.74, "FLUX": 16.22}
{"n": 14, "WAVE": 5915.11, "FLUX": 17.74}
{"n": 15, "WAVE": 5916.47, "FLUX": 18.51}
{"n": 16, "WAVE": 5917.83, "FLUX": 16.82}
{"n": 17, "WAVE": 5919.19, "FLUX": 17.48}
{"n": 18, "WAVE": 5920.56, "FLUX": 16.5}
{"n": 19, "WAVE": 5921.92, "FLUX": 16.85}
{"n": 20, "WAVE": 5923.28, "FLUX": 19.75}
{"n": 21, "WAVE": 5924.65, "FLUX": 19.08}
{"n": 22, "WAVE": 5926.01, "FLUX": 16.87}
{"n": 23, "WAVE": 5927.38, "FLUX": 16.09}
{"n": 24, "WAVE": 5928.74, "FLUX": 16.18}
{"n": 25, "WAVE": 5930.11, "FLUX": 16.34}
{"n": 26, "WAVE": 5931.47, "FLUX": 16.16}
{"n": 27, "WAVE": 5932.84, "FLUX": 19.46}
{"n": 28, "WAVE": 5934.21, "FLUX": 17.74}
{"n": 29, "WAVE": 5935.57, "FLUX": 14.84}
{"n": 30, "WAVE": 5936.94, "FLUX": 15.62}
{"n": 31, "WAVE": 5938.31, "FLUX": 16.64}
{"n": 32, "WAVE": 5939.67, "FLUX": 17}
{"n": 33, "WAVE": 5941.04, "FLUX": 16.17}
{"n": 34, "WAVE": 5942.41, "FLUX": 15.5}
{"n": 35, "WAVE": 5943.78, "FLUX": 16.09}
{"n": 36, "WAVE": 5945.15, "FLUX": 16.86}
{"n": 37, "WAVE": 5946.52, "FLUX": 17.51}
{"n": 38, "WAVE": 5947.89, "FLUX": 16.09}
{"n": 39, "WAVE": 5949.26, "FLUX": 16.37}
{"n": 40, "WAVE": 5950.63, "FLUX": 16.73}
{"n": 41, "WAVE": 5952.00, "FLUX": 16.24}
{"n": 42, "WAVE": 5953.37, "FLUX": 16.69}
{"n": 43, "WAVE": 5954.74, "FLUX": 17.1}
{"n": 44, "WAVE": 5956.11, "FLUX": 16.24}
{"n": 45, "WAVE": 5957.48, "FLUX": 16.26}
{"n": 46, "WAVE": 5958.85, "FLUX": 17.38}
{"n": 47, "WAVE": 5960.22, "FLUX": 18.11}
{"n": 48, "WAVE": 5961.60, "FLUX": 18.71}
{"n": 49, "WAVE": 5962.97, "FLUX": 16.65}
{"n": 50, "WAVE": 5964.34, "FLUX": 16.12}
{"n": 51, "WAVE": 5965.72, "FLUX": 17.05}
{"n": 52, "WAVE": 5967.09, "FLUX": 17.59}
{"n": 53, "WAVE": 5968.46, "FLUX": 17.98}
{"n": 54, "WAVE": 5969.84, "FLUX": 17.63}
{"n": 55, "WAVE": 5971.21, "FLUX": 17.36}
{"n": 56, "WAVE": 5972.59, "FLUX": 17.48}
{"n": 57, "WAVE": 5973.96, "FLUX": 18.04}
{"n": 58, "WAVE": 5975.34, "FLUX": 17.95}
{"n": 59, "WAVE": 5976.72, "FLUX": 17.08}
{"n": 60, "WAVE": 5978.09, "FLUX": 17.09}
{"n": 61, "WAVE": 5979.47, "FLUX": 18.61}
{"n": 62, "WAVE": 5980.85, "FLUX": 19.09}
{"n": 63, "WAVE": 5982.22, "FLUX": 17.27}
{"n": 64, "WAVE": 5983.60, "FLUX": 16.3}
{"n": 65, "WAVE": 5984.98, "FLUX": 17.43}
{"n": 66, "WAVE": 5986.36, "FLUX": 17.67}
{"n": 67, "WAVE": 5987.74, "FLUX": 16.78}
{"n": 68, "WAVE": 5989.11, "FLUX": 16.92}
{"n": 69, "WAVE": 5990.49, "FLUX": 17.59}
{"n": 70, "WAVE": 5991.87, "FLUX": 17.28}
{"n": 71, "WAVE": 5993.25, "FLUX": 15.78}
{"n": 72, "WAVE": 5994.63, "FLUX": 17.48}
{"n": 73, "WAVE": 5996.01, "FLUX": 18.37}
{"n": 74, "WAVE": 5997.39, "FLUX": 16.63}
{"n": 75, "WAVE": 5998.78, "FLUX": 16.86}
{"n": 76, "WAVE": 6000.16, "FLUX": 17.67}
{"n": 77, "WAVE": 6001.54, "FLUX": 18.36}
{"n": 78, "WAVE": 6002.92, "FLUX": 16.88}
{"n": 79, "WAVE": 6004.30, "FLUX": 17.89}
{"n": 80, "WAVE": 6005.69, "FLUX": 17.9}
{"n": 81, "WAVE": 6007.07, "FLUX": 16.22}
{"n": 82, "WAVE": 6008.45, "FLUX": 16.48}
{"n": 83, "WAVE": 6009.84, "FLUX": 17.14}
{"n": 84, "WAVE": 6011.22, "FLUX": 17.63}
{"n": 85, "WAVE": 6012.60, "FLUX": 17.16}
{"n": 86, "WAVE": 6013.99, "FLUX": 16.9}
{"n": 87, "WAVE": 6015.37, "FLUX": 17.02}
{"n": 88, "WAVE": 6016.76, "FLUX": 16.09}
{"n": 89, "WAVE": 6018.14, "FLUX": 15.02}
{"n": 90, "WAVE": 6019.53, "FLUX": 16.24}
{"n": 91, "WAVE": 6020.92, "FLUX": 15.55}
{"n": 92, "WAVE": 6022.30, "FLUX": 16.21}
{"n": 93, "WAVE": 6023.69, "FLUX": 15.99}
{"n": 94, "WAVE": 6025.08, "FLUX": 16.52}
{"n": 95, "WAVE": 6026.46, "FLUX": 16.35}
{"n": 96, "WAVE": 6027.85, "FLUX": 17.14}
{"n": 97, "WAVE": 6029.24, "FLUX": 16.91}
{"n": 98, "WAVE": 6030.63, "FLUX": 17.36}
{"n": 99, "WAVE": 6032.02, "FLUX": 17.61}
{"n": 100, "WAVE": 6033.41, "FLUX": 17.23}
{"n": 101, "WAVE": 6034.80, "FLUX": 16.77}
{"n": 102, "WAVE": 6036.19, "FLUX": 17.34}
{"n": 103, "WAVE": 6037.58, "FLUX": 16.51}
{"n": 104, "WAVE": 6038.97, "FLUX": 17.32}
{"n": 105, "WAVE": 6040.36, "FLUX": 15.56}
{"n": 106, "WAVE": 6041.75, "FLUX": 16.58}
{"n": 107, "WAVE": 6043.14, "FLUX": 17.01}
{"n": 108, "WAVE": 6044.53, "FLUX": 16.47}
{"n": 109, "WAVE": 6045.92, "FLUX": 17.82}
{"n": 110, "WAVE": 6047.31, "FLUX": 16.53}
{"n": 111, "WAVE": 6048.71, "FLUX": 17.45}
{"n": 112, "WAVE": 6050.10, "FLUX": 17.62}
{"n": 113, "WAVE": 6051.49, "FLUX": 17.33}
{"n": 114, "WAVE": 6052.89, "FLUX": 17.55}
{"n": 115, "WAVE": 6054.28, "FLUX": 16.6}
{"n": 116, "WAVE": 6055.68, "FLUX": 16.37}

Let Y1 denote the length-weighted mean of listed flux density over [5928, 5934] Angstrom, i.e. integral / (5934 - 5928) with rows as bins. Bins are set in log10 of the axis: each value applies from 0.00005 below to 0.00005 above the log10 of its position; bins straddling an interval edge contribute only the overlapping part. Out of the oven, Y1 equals 17.1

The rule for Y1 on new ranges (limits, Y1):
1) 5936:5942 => 16.2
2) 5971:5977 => 17.6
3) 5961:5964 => 17.5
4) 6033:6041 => 16.8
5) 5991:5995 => 16.8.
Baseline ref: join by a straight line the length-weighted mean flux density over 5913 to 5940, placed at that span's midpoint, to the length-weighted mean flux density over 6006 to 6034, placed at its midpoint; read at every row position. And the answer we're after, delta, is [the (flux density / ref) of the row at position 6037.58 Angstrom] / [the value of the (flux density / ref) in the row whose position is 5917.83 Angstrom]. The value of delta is 1.02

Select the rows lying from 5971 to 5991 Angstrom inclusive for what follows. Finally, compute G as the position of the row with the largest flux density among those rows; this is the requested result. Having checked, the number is 5980.85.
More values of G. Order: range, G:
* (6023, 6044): 6032.02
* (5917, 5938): 5923.28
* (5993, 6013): 5996.01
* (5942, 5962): 5961.60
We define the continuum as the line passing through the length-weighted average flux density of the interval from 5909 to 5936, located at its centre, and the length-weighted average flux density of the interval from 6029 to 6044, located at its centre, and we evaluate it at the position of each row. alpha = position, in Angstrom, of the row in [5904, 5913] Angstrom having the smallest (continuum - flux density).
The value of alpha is 5912.38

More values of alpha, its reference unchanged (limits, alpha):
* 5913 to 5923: 5916.47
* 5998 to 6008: 6001.54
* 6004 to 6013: 6005.69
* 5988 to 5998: 5996.01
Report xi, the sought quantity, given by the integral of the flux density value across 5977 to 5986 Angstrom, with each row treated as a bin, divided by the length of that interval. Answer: 17.6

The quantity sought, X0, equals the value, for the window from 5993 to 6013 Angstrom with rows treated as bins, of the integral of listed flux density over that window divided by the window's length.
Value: 17.26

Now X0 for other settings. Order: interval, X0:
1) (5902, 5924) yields 17.36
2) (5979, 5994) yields 17.32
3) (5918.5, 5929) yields 17.40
